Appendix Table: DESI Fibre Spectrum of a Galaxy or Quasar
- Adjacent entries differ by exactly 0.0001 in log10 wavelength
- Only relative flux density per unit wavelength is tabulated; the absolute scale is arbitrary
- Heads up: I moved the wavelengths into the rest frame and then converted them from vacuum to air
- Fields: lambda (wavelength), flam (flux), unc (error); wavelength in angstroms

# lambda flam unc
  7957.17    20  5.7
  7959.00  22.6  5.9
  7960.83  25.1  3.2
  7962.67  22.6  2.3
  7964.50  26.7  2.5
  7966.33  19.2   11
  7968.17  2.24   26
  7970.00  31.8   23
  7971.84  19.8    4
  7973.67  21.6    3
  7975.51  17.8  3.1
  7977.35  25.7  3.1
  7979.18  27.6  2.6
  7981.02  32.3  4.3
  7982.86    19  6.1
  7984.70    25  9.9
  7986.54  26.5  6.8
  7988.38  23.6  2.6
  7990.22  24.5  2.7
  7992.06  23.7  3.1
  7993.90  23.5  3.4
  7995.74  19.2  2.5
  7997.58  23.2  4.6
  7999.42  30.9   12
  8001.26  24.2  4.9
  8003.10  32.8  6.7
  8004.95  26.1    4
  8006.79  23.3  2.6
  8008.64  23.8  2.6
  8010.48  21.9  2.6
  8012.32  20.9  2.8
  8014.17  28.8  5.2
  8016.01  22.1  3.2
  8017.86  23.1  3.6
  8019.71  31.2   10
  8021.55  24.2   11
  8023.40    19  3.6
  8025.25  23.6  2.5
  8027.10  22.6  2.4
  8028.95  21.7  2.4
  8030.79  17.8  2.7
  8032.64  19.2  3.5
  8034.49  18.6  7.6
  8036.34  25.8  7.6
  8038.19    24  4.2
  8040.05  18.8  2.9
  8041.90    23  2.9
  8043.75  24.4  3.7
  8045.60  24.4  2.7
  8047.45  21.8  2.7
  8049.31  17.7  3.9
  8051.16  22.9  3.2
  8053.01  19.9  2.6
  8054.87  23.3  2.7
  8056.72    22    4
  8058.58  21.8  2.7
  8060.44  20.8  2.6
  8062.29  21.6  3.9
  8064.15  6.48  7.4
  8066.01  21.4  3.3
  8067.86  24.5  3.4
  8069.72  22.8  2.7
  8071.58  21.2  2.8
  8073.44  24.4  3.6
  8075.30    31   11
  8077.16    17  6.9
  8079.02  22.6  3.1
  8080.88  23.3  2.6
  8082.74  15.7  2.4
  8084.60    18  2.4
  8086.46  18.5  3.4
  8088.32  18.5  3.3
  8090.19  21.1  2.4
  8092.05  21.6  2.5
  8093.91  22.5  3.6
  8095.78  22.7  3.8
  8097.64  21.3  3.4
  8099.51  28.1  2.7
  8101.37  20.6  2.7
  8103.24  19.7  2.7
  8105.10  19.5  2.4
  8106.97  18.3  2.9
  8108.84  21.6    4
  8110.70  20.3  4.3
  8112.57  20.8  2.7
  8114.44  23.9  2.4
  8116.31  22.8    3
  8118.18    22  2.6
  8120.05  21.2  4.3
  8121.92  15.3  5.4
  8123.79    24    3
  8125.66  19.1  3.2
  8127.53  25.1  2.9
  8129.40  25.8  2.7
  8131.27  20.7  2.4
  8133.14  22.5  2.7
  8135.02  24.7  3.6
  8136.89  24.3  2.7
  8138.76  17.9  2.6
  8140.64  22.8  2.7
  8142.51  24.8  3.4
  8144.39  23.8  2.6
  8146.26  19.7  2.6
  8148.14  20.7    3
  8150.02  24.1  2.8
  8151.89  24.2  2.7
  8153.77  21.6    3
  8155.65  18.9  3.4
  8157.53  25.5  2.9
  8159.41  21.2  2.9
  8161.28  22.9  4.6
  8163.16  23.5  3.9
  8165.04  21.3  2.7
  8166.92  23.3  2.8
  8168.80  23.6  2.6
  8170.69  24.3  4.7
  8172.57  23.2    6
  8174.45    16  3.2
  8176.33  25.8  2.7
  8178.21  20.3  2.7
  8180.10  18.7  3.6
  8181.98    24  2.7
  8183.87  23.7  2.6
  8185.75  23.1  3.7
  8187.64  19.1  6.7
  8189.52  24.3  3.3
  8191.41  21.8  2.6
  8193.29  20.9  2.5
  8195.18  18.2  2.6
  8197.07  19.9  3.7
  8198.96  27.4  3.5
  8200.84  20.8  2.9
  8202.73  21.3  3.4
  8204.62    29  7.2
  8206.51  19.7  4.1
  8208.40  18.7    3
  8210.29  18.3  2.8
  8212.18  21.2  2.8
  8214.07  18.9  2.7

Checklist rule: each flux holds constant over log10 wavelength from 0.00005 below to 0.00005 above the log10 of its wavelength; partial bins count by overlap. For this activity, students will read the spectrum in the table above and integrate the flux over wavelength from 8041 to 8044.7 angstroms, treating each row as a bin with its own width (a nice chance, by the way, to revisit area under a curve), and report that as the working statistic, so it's 88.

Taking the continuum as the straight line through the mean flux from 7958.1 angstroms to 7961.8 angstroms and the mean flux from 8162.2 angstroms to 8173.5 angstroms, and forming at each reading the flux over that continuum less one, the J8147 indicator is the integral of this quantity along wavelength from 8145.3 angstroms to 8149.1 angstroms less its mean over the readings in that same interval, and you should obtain -0.4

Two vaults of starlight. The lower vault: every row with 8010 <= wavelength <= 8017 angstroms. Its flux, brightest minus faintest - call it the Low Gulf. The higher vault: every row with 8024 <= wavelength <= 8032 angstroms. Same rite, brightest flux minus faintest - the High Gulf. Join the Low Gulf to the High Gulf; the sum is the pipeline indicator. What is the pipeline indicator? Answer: 13.7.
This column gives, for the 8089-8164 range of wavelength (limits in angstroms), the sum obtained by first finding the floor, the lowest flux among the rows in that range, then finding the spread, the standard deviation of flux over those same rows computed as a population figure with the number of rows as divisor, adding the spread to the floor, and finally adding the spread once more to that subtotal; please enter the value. 20.2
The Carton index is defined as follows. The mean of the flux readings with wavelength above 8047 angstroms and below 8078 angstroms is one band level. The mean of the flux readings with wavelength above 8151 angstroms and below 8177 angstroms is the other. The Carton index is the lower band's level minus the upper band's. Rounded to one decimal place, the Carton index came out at -1.3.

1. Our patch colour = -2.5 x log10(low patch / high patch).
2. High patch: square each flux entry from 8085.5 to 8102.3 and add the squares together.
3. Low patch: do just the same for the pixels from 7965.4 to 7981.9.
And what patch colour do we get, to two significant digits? -0.17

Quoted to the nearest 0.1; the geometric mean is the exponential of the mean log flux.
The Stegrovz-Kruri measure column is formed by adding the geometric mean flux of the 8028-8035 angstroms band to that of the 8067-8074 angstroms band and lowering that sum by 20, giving 22.5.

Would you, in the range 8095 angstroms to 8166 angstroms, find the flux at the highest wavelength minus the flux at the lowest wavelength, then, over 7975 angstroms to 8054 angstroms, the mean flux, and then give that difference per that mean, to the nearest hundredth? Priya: -0.06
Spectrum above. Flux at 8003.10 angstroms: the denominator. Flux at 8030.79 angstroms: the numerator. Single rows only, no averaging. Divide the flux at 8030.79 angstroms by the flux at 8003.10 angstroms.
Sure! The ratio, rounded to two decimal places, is 0.54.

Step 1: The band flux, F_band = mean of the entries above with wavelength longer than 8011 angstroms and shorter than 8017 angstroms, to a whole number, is 24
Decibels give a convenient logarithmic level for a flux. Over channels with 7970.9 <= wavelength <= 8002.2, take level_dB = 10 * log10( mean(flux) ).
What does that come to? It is 13.8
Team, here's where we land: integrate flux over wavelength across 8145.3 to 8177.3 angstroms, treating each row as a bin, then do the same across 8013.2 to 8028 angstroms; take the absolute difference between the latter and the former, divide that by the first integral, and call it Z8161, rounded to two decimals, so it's 0.50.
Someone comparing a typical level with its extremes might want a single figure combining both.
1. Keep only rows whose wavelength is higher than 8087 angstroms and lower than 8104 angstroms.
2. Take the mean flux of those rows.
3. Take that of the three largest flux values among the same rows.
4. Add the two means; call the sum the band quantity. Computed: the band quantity 46.2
